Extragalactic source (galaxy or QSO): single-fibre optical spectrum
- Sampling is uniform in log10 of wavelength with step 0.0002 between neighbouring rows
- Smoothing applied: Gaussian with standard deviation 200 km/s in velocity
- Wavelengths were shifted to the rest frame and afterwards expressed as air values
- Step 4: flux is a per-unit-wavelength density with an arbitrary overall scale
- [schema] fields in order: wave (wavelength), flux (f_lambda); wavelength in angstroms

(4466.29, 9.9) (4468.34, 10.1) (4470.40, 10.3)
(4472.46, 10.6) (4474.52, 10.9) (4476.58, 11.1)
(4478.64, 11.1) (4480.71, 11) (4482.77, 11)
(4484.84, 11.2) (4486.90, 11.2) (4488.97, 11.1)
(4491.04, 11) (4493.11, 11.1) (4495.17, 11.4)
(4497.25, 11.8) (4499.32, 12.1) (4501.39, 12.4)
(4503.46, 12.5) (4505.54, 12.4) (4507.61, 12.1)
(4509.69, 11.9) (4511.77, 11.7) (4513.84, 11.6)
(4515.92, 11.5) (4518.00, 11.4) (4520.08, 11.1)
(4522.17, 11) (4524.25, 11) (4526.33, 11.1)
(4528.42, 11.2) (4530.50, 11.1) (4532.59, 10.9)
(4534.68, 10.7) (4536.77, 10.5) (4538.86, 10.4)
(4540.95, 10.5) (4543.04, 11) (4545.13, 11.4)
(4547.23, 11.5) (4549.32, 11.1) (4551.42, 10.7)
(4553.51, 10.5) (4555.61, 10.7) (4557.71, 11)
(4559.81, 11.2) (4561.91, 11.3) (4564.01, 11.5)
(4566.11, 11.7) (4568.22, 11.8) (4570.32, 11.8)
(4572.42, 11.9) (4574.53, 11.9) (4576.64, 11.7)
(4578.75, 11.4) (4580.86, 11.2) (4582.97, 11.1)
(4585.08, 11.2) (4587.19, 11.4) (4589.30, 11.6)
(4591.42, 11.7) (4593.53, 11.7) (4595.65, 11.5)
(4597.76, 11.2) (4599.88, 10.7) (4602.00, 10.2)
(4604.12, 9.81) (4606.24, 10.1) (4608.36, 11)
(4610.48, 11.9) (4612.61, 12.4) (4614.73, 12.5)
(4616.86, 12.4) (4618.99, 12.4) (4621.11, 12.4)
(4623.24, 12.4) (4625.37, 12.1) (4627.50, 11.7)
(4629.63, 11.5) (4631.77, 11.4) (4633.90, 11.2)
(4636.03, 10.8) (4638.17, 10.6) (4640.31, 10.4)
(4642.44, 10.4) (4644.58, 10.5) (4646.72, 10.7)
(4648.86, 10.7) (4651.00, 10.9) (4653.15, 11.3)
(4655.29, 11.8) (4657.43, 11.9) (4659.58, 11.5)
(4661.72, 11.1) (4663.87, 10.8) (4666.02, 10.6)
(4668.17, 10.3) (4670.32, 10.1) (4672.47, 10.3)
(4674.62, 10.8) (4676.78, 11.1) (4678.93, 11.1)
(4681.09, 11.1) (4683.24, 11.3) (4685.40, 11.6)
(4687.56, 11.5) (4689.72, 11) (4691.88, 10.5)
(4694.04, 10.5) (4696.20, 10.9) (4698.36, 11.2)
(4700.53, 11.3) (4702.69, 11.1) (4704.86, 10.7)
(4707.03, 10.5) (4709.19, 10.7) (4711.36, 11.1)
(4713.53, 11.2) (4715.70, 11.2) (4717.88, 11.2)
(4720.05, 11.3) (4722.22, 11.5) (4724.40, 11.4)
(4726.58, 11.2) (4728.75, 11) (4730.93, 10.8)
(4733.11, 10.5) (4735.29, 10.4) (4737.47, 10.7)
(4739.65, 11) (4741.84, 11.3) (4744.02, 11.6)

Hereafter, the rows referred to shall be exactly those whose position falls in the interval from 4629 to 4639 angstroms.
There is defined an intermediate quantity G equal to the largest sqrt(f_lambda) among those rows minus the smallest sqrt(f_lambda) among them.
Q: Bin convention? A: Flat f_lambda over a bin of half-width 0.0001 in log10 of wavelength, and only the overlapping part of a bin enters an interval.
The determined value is 0.14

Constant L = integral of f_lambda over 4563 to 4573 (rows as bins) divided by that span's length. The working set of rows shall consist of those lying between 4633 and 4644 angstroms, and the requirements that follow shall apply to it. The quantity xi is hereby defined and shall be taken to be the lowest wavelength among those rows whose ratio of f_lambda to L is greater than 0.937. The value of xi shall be 4633.90 angstroms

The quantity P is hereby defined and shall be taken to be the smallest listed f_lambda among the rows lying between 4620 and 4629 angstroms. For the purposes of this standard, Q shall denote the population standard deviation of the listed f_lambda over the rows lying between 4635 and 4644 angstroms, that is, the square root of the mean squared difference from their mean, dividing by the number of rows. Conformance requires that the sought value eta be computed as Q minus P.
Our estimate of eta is -11.53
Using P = 11.7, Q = 0.17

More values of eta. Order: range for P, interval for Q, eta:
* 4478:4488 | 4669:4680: -10.59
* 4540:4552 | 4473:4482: -10.42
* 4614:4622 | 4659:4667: -12.06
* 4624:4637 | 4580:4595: -10.56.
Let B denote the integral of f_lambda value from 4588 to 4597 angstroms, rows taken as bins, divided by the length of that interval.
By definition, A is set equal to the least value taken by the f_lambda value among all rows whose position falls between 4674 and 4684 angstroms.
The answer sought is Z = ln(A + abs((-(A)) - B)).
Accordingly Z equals 3.50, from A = 10.8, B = 11.6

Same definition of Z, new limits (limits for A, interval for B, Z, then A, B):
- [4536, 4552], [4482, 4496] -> 3.46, 10.4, 11.1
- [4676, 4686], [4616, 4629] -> 3.54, 11.1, 12.2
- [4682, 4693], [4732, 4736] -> 3.45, 10.5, 10.5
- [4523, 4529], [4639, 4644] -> 3.48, 11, 10.4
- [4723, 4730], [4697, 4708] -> 3.50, 11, 11.0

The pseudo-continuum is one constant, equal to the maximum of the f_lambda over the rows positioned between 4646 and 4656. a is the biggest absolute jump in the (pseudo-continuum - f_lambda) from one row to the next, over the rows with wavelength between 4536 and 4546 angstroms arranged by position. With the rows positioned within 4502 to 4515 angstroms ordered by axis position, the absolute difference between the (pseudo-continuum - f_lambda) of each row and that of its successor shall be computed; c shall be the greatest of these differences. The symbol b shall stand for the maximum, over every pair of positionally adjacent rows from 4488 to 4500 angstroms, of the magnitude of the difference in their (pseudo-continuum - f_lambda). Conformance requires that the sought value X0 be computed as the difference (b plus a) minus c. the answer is 0.60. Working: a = 0.50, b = 0.40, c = 0.30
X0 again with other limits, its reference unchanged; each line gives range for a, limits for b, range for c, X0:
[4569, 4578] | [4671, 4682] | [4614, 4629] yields 0.30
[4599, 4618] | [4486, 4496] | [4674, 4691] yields 0.70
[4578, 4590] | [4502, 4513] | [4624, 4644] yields 0.10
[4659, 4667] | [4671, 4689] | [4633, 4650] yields 0.50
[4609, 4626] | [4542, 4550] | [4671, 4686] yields 0.40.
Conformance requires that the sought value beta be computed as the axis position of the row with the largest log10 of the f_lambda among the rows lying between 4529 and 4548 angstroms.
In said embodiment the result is 4547.23 angstroms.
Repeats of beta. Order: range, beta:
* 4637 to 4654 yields 4653.15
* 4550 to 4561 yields 4559.81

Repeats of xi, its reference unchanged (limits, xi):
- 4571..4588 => 4572.42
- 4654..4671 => 4655.29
